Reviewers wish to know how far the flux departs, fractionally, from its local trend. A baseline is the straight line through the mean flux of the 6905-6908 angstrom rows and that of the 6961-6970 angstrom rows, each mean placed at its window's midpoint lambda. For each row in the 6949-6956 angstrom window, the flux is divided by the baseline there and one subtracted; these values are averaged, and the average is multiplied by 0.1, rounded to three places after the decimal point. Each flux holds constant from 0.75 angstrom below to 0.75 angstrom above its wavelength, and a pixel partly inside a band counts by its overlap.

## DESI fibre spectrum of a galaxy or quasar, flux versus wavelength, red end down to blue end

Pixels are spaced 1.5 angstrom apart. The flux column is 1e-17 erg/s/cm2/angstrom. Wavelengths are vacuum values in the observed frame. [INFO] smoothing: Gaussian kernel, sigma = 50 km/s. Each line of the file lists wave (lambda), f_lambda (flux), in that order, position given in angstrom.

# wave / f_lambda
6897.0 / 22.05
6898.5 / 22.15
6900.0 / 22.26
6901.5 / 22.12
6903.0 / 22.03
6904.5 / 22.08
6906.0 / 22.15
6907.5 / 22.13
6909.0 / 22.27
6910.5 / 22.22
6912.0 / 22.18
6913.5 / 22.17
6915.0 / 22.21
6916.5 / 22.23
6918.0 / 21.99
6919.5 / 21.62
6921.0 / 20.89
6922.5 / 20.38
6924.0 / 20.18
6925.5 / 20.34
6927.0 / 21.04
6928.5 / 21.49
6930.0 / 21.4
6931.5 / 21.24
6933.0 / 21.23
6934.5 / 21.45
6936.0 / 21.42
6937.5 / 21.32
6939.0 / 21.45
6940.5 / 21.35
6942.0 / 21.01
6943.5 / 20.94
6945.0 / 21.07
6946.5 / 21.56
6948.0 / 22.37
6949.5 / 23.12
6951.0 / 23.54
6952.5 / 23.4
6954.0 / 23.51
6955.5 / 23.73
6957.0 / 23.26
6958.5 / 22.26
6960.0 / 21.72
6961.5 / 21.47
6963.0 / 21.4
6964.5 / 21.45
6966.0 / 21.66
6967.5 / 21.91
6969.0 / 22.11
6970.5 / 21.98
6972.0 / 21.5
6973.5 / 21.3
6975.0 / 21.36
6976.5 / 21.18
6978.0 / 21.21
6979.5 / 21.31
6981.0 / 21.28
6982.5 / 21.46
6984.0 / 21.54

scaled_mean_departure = 0.008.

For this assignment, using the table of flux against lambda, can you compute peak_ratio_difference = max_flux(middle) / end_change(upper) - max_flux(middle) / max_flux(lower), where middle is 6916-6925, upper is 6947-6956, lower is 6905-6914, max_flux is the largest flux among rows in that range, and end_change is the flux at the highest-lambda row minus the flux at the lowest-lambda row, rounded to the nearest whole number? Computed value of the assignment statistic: 15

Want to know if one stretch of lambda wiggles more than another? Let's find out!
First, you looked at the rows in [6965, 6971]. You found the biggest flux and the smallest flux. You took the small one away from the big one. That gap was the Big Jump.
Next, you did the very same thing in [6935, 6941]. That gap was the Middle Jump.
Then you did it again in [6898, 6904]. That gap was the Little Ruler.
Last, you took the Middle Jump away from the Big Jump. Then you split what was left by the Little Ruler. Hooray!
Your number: 1.4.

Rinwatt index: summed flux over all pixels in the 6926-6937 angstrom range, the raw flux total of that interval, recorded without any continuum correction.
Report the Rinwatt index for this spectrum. 149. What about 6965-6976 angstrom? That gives 152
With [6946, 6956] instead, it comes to 161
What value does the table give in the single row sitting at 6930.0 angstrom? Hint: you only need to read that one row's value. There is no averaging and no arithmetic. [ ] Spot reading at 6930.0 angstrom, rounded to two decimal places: 21.40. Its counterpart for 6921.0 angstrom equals 20.89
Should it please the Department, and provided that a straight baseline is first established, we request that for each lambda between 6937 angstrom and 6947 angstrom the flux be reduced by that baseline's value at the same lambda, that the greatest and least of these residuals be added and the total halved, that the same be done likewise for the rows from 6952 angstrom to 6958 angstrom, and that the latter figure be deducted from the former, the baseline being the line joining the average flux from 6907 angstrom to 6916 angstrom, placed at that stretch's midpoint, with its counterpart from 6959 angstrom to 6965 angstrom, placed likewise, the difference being -2.4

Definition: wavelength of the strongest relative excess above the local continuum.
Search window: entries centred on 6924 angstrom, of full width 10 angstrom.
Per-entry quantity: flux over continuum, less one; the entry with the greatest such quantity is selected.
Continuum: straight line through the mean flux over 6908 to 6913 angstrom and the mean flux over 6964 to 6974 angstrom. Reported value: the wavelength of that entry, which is 6919.5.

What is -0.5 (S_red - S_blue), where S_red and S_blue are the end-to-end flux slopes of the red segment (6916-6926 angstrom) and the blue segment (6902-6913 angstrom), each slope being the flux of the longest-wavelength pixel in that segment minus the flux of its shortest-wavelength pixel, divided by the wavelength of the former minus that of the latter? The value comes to 0.11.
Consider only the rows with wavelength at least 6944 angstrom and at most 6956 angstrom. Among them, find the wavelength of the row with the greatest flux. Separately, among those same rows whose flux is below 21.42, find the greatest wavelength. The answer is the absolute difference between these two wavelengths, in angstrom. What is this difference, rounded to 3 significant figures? 10.5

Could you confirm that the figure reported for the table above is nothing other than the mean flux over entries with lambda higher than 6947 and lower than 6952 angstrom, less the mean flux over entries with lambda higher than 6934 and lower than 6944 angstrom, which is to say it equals 1.7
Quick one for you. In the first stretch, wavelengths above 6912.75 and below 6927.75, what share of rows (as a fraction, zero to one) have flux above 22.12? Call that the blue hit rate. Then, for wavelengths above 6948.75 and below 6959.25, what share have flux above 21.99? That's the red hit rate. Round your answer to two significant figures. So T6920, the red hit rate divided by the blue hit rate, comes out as 3.3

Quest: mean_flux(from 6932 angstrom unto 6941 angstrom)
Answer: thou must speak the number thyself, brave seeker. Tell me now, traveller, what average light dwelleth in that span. 21.4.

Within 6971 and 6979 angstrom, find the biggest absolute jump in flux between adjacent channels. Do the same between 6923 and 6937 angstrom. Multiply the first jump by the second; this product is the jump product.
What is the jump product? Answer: 0.14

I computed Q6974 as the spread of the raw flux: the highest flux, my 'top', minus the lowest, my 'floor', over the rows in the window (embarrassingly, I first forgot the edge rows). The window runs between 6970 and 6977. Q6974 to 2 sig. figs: 0.80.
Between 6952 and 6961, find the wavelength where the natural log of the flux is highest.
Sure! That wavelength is 6955.5 angstrom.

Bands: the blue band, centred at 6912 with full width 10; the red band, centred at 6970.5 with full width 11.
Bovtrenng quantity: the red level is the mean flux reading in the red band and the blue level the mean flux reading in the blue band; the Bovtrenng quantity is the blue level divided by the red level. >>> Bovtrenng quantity 1.02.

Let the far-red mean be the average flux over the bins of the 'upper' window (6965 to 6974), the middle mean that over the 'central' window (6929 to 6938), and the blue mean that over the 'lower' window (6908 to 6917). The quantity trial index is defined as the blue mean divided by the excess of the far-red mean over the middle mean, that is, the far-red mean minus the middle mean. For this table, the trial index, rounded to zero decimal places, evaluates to 56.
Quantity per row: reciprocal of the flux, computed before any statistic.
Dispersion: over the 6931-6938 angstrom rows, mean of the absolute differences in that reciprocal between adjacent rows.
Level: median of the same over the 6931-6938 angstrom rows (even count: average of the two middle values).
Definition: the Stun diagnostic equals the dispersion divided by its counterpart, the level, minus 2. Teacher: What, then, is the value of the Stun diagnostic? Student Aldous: -2.00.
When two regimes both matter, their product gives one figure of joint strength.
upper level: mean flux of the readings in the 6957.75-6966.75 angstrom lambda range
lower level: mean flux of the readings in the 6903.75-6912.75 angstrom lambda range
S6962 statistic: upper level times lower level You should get 480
